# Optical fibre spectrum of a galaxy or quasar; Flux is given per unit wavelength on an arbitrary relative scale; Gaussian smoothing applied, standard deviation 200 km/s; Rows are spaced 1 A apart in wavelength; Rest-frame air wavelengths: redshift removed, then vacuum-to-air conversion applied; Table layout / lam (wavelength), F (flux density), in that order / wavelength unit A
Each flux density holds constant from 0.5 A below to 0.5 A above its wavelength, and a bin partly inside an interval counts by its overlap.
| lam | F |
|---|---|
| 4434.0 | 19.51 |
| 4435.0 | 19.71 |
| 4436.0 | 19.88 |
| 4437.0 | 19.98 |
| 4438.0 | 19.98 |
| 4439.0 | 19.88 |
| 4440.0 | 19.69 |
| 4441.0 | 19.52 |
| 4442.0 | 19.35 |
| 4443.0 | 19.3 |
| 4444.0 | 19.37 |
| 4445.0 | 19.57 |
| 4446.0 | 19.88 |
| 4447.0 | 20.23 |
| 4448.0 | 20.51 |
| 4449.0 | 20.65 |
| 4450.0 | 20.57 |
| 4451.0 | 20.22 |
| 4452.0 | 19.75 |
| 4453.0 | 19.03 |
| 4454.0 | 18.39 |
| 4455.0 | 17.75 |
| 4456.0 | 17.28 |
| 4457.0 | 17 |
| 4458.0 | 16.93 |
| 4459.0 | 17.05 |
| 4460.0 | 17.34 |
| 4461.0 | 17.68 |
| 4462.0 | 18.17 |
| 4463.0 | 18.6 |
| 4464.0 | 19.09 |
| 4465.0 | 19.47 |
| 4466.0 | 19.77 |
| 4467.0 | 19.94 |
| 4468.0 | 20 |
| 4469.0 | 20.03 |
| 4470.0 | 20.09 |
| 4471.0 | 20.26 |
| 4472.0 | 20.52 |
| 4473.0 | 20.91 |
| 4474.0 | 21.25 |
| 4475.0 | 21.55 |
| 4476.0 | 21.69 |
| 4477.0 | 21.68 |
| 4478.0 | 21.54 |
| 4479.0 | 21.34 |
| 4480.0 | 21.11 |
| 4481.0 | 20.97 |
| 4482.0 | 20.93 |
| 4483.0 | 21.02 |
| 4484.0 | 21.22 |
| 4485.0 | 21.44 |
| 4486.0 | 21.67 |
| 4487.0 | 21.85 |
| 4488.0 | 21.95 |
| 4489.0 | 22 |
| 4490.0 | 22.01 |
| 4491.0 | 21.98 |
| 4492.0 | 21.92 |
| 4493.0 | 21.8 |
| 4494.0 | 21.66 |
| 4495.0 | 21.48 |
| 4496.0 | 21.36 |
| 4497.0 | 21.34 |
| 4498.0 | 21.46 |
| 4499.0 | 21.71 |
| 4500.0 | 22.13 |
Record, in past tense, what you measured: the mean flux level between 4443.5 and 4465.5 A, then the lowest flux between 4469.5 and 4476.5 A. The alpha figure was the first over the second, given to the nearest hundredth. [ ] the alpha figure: 0.94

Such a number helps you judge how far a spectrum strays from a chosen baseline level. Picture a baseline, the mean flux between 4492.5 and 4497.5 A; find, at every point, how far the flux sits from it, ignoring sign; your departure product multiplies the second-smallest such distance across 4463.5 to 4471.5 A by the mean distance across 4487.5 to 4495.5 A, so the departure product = 0.48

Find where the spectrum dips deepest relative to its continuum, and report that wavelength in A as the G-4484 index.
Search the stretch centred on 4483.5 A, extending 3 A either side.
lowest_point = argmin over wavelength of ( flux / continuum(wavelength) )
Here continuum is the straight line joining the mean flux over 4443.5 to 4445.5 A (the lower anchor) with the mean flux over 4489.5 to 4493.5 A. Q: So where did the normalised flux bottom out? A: 4482.0 A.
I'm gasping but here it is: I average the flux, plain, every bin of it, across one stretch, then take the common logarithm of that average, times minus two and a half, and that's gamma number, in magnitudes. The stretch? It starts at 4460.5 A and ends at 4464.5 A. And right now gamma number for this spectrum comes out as -3.16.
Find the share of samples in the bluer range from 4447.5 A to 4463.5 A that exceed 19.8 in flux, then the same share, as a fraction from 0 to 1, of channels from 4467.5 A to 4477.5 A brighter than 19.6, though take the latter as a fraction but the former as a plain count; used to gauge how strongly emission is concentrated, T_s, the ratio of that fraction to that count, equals 0.250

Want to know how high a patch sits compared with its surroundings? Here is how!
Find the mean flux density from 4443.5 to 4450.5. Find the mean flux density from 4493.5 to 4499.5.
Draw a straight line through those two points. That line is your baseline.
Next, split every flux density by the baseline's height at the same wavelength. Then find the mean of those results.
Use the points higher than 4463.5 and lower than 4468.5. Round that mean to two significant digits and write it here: 0.95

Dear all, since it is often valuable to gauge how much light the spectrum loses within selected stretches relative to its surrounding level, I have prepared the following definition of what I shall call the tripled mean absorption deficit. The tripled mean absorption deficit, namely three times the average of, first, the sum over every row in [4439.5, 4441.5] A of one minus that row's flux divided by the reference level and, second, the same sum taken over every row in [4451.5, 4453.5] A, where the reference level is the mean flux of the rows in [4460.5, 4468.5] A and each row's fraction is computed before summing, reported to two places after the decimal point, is -0.13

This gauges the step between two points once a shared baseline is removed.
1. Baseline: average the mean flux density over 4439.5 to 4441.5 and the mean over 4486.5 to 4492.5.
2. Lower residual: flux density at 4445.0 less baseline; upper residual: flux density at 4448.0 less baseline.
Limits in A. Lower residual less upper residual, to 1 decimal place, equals -0.9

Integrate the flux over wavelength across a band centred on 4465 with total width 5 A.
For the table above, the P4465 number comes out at 97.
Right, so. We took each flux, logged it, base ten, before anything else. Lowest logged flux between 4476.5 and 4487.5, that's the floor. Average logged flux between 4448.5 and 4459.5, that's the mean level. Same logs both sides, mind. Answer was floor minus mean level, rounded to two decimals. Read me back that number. 0.05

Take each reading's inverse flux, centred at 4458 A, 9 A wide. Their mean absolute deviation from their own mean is 0.0014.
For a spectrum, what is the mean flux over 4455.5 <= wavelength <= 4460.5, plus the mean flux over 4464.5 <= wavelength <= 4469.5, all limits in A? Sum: 37.0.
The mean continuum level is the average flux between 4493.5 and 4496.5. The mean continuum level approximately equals 21.5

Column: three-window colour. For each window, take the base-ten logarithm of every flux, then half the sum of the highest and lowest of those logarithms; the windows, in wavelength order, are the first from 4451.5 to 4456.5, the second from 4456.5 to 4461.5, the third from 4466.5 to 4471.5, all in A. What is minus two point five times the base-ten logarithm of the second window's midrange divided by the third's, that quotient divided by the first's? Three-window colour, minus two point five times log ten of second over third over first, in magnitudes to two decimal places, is 0.31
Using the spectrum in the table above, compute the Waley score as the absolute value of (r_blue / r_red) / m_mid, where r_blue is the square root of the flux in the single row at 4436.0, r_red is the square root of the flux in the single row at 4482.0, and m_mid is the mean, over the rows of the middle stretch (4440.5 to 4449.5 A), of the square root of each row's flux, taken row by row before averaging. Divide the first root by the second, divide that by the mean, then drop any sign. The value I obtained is 0.219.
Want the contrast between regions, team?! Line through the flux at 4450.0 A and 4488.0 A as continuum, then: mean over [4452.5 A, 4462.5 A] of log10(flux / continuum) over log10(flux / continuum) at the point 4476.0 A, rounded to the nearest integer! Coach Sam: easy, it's -20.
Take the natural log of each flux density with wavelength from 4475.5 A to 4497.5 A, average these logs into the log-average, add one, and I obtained 4.07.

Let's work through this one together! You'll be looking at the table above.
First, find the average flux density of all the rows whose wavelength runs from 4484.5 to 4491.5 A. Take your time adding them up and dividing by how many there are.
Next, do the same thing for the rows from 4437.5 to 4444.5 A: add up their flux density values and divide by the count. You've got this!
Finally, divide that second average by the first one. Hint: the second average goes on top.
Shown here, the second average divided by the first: 0.90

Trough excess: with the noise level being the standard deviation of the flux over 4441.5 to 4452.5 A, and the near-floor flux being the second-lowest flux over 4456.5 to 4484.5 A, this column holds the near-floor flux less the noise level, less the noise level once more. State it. 16.0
